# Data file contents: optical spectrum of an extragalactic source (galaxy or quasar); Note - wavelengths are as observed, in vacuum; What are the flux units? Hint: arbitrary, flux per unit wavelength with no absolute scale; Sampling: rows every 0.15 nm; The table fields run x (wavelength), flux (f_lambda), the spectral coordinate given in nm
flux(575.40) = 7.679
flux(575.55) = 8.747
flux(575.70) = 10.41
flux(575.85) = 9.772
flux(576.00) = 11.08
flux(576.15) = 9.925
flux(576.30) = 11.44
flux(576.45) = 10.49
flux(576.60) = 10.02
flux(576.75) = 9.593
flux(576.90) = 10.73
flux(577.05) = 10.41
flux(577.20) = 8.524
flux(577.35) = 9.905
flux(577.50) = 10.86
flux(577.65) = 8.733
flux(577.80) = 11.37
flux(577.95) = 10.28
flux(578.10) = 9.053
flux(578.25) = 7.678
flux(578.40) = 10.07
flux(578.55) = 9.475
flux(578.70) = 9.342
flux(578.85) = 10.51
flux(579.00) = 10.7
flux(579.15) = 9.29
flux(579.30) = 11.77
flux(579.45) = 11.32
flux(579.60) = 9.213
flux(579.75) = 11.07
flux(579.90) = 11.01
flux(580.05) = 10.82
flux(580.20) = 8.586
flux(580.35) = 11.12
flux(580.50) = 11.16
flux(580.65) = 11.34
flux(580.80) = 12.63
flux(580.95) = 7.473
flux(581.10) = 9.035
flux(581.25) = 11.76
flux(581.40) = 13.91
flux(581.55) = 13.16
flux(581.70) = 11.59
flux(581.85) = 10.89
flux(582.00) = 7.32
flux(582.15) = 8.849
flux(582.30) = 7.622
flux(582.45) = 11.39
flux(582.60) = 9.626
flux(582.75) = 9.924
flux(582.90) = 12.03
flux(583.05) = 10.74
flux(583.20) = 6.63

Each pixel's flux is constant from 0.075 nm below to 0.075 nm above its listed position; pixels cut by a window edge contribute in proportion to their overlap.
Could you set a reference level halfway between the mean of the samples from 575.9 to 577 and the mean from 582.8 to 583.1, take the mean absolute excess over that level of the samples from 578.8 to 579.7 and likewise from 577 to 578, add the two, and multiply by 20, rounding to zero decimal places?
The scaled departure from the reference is 38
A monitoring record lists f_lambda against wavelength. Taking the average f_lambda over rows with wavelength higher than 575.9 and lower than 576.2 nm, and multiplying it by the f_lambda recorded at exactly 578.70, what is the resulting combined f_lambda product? 98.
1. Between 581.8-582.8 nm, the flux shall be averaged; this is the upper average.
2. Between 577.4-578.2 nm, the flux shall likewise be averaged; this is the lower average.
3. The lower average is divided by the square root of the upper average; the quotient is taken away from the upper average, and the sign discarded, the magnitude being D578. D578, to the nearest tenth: 6.1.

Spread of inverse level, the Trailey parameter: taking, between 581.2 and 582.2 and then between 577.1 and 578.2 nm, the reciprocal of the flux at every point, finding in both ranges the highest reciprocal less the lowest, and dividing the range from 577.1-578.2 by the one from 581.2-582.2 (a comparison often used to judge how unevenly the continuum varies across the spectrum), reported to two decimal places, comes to 0.45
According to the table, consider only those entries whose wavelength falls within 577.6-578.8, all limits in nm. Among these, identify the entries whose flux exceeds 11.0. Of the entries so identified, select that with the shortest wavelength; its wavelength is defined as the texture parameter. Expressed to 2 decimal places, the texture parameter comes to 577.80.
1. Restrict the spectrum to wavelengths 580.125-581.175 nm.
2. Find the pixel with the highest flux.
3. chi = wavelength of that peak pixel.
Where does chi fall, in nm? 580.80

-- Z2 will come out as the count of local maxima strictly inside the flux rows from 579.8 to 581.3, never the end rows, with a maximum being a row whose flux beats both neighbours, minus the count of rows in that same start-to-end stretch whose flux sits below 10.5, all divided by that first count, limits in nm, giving -2.0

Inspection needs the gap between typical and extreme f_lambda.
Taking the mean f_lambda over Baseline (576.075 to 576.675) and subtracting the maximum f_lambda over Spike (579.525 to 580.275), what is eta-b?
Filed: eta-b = -0.6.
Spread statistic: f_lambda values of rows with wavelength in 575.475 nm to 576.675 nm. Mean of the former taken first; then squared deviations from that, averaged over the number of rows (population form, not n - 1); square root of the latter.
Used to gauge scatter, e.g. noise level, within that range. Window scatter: 0.78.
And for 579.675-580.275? 1.03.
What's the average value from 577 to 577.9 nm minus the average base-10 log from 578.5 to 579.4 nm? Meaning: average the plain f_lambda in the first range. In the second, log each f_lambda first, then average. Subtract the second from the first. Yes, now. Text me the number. 8.96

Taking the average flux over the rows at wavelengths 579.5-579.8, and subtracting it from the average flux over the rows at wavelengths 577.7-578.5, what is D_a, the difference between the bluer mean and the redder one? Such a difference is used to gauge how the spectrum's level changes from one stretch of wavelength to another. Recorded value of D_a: -0.5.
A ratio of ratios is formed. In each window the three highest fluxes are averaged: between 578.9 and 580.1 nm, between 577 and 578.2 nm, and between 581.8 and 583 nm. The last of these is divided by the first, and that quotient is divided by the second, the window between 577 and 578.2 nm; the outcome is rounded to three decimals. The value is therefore 0.092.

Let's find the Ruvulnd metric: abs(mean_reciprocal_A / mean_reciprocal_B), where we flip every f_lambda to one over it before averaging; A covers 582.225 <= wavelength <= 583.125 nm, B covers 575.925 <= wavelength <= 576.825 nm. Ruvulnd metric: 1.04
